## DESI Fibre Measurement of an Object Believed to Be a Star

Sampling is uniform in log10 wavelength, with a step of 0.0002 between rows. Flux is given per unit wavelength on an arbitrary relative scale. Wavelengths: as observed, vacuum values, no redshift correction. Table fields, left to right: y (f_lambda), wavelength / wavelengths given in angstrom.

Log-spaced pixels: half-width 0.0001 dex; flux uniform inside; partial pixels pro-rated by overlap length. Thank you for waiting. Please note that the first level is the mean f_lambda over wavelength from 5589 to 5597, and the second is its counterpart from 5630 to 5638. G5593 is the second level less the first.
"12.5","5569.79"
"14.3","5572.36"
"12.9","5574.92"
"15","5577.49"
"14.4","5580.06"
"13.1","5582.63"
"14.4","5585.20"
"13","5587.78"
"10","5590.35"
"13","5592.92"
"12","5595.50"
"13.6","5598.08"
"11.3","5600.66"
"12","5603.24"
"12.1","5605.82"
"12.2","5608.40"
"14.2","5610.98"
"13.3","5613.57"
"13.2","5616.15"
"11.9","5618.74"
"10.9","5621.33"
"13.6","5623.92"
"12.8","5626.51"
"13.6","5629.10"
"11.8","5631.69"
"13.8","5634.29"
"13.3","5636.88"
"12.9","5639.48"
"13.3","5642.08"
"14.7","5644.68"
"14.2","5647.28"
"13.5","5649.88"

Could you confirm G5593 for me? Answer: 1.3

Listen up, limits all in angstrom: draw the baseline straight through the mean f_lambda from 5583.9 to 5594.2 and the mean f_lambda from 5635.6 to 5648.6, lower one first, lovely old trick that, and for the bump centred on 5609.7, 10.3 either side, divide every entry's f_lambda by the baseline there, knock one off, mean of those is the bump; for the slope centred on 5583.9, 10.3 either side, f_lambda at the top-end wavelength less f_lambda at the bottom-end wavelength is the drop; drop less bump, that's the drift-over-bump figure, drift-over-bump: 0.1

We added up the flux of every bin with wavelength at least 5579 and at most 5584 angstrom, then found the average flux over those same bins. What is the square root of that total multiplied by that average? 19.4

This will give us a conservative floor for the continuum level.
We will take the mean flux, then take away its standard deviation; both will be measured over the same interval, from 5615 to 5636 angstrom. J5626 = 11.7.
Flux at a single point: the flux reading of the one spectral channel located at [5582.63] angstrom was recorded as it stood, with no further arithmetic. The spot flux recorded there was 13.1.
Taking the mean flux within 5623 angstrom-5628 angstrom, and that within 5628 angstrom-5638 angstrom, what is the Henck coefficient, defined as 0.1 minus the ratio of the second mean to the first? -0.89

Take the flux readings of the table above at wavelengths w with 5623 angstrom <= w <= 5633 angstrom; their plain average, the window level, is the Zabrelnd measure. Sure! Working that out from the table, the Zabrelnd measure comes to 12.9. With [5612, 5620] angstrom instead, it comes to 12.8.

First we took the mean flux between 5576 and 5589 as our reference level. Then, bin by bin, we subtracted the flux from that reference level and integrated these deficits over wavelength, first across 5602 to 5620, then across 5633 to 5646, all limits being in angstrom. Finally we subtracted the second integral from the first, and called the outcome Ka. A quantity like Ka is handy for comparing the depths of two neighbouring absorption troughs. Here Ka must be 18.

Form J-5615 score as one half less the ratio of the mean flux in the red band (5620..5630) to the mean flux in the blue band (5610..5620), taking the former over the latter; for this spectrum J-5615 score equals -0.47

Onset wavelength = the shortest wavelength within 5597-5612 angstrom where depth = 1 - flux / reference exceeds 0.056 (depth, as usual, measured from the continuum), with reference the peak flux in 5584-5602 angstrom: 5600.66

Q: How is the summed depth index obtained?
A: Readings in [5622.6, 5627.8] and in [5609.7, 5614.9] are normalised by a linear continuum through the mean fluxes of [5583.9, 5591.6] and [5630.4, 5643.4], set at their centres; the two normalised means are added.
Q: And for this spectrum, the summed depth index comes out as 2.10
